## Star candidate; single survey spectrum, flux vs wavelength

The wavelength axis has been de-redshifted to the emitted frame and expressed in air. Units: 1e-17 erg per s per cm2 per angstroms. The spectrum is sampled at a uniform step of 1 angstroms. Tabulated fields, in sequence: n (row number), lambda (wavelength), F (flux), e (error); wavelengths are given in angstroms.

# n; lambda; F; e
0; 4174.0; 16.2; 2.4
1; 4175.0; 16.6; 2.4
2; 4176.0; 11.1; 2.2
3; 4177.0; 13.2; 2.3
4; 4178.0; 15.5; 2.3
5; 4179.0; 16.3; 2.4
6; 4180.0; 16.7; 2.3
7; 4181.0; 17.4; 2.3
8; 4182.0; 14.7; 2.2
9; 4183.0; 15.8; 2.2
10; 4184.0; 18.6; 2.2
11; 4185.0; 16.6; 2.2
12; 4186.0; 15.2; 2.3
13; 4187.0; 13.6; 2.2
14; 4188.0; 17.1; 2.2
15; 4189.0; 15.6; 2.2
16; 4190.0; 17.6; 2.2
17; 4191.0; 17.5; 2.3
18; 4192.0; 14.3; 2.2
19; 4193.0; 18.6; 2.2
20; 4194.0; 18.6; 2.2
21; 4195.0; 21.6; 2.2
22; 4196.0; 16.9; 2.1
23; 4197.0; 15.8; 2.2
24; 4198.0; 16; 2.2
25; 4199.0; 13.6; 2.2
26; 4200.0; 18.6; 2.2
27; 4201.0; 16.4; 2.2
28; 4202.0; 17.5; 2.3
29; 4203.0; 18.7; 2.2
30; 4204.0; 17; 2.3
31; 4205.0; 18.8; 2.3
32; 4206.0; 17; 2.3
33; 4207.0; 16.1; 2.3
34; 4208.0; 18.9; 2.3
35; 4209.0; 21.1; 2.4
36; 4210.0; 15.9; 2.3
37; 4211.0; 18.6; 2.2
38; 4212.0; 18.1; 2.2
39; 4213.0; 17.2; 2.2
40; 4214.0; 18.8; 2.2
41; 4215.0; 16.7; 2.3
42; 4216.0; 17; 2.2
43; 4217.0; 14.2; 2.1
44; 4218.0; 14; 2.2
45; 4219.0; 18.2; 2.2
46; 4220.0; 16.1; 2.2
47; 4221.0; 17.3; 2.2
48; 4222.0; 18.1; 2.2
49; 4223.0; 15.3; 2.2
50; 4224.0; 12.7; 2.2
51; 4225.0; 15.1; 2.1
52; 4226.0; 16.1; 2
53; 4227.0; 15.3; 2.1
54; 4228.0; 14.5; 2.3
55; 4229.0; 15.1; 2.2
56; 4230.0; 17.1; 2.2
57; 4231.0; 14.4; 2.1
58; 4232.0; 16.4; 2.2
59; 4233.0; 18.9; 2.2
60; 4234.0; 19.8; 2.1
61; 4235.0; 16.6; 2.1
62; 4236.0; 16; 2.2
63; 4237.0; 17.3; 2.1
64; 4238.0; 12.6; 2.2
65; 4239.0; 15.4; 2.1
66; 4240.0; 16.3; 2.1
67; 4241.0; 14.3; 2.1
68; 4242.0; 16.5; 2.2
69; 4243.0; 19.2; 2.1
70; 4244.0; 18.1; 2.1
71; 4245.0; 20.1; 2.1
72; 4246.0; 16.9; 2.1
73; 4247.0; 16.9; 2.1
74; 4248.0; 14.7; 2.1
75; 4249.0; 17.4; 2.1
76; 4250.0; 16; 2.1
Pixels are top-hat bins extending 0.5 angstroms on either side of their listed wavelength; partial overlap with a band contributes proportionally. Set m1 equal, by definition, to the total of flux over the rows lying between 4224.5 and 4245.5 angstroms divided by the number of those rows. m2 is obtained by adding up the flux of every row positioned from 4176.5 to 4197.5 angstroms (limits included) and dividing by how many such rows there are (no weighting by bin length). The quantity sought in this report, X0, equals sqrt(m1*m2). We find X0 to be 16.5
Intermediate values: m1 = 16.4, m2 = 16.5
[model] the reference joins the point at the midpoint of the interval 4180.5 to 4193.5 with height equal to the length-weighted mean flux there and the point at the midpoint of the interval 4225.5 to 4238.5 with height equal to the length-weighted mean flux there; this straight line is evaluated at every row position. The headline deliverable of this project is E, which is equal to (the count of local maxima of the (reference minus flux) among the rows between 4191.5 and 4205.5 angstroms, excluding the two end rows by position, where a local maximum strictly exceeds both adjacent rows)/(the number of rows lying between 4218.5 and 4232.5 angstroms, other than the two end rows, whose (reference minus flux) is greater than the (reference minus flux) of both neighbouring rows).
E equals 1.0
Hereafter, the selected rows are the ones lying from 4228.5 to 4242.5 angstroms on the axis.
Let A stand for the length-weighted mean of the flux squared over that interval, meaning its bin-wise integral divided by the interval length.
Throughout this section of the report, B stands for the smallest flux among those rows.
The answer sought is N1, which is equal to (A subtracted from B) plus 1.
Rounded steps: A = 265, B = 12.6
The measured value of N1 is -252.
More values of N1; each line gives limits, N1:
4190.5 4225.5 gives -280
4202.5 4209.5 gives -318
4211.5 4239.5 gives -253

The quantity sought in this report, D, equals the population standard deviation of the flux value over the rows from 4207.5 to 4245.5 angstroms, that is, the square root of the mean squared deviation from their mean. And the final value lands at 1.98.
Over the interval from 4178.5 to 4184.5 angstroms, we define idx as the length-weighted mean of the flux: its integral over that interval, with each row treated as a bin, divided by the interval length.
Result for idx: 16.6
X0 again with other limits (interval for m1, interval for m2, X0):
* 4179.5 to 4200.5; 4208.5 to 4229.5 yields 16.6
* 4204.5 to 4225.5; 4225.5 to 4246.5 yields 16.7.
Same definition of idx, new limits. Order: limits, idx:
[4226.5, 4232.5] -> 15.5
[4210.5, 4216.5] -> 17.7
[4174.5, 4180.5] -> 14.9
